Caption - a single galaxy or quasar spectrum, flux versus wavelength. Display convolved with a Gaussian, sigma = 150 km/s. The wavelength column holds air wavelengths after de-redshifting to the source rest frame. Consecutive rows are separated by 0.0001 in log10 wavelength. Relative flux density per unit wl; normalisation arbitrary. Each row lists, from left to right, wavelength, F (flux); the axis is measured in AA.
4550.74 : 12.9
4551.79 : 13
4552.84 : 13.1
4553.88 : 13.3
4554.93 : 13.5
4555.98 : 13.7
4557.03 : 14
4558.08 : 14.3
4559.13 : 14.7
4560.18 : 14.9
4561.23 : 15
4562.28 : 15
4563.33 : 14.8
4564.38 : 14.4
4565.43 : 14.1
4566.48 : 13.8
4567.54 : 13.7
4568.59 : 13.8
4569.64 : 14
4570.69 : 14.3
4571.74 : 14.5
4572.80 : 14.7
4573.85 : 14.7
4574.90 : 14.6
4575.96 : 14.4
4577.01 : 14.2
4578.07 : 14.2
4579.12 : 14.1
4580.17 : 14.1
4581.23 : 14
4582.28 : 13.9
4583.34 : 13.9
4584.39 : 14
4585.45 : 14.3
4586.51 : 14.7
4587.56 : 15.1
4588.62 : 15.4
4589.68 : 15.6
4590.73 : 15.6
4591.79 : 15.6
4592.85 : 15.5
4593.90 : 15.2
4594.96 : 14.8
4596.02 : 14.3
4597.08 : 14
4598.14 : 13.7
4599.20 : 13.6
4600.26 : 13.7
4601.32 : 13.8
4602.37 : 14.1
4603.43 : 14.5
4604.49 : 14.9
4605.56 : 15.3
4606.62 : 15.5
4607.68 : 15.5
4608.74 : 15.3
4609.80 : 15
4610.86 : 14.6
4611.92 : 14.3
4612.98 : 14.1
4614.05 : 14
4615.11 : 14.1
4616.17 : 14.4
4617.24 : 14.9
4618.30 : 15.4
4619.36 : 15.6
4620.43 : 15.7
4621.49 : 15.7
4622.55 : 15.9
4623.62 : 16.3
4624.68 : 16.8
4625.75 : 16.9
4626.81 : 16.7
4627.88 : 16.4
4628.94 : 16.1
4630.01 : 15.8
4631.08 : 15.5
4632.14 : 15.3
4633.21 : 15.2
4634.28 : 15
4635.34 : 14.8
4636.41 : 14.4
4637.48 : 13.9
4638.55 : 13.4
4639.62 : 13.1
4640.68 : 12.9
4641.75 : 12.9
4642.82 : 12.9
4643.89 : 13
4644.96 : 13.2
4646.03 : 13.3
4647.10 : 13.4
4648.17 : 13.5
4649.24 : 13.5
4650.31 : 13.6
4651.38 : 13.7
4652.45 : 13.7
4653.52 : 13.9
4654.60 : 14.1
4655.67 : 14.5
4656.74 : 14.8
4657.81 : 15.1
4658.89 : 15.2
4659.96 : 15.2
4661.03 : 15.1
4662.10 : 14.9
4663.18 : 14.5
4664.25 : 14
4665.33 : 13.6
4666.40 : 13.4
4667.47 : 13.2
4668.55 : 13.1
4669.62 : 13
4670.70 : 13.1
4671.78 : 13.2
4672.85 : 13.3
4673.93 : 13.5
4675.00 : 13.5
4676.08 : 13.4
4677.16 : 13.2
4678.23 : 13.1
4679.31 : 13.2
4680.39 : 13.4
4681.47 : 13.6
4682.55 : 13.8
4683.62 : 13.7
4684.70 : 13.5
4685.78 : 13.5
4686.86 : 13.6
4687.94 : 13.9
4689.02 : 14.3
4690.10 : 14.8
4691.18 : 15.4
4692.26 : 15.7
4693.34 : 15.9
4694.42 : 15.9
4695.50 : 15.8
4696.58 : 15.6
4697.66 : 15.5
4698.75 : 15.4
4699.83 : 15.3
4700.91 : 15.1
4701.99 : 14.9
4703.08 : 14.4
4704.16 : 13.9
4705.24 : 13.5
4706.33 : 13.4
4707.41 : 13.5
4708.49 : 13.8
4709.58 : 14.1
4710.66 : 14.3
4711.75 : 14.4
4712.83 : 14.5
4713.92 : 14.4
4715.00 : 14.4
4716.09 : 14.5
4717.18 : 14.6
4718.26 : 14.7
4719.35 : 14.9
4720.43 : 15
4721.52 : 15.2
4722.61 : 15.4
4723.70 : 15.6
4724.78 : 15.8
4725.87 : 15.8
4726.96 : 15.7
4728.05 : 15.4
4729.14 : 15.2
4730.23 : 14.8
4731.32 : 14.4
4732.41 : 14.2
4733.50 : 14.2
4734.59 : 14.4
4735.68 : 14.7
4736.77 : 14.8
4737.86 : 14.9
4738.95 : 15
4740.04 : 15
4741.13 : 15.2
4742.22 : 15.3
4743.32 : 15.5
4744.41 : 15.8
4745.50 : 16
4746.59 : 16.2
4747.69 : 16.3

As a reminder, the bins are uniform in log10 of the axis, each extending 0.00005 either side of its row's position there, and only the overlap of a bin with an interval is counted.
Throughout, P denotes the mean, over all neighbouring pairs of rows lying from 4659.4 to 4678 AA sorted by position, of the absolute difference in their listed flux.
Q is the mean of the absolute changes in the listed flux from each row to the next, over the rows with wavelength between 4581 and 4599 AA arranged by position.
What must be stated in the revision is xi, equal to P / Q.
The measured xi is 0.81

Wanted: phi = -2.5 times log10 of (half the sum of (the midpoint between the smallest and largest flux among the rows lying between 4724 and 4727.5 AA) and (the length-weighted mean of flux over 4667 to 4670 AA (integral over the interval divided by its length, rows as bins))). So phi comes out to -2.898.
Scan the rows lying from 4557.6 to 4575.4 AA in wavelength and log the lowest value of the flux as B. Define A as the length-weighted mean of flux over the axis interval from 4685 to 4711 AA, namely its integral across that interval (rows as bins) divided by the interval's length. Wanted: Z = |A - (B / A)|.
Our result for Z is 13.7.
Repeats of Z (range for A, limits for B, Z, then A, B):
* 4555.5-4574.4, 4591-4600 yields 13.4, 14.4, 13.6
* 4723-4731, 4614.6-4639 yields 14.6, 15.4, 13.4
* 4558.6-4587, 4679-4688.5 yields 13.4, 14.3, 13.2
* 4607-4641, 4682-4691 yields 14.2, 15.1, 13.5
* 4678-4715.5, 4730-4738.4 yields 13.4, 14.4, 14.2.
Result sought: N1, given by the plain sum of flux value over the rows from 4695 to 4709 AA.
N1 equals 190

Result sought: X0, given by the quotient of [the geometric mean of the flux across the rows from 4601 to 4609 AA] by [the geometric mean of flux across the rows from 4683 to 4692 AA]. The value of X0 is 1.06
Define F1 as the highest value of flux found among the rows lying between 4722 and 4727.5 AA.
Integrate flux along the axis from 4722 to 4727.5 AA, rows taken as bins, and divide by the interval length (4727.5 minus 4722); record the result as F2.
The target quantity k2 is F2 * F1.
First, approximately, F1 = 15.8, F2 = 15.7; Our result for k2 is 247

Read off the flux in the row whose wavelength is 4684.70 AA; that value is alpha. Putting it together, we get 13.5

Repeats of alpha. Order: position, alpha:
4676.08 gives 13.4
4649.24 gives 13.5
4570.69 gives 14.3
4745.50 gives 16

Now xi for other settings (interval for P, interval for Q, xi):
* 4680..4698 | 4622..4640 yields 0.73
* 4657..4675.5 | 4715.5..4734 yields 0.97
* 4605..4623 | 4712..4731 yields 1.44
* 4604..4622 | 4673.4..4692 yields 1.15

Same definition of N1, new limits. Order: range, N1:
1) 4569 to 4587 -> 243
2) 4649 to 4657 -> 112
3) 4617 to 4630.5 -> 208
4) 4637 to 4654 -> 214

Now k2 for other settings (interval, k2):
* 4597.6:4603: 195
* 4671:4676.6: 180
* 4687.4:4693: 233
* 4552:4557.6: 189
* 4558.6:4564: 223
